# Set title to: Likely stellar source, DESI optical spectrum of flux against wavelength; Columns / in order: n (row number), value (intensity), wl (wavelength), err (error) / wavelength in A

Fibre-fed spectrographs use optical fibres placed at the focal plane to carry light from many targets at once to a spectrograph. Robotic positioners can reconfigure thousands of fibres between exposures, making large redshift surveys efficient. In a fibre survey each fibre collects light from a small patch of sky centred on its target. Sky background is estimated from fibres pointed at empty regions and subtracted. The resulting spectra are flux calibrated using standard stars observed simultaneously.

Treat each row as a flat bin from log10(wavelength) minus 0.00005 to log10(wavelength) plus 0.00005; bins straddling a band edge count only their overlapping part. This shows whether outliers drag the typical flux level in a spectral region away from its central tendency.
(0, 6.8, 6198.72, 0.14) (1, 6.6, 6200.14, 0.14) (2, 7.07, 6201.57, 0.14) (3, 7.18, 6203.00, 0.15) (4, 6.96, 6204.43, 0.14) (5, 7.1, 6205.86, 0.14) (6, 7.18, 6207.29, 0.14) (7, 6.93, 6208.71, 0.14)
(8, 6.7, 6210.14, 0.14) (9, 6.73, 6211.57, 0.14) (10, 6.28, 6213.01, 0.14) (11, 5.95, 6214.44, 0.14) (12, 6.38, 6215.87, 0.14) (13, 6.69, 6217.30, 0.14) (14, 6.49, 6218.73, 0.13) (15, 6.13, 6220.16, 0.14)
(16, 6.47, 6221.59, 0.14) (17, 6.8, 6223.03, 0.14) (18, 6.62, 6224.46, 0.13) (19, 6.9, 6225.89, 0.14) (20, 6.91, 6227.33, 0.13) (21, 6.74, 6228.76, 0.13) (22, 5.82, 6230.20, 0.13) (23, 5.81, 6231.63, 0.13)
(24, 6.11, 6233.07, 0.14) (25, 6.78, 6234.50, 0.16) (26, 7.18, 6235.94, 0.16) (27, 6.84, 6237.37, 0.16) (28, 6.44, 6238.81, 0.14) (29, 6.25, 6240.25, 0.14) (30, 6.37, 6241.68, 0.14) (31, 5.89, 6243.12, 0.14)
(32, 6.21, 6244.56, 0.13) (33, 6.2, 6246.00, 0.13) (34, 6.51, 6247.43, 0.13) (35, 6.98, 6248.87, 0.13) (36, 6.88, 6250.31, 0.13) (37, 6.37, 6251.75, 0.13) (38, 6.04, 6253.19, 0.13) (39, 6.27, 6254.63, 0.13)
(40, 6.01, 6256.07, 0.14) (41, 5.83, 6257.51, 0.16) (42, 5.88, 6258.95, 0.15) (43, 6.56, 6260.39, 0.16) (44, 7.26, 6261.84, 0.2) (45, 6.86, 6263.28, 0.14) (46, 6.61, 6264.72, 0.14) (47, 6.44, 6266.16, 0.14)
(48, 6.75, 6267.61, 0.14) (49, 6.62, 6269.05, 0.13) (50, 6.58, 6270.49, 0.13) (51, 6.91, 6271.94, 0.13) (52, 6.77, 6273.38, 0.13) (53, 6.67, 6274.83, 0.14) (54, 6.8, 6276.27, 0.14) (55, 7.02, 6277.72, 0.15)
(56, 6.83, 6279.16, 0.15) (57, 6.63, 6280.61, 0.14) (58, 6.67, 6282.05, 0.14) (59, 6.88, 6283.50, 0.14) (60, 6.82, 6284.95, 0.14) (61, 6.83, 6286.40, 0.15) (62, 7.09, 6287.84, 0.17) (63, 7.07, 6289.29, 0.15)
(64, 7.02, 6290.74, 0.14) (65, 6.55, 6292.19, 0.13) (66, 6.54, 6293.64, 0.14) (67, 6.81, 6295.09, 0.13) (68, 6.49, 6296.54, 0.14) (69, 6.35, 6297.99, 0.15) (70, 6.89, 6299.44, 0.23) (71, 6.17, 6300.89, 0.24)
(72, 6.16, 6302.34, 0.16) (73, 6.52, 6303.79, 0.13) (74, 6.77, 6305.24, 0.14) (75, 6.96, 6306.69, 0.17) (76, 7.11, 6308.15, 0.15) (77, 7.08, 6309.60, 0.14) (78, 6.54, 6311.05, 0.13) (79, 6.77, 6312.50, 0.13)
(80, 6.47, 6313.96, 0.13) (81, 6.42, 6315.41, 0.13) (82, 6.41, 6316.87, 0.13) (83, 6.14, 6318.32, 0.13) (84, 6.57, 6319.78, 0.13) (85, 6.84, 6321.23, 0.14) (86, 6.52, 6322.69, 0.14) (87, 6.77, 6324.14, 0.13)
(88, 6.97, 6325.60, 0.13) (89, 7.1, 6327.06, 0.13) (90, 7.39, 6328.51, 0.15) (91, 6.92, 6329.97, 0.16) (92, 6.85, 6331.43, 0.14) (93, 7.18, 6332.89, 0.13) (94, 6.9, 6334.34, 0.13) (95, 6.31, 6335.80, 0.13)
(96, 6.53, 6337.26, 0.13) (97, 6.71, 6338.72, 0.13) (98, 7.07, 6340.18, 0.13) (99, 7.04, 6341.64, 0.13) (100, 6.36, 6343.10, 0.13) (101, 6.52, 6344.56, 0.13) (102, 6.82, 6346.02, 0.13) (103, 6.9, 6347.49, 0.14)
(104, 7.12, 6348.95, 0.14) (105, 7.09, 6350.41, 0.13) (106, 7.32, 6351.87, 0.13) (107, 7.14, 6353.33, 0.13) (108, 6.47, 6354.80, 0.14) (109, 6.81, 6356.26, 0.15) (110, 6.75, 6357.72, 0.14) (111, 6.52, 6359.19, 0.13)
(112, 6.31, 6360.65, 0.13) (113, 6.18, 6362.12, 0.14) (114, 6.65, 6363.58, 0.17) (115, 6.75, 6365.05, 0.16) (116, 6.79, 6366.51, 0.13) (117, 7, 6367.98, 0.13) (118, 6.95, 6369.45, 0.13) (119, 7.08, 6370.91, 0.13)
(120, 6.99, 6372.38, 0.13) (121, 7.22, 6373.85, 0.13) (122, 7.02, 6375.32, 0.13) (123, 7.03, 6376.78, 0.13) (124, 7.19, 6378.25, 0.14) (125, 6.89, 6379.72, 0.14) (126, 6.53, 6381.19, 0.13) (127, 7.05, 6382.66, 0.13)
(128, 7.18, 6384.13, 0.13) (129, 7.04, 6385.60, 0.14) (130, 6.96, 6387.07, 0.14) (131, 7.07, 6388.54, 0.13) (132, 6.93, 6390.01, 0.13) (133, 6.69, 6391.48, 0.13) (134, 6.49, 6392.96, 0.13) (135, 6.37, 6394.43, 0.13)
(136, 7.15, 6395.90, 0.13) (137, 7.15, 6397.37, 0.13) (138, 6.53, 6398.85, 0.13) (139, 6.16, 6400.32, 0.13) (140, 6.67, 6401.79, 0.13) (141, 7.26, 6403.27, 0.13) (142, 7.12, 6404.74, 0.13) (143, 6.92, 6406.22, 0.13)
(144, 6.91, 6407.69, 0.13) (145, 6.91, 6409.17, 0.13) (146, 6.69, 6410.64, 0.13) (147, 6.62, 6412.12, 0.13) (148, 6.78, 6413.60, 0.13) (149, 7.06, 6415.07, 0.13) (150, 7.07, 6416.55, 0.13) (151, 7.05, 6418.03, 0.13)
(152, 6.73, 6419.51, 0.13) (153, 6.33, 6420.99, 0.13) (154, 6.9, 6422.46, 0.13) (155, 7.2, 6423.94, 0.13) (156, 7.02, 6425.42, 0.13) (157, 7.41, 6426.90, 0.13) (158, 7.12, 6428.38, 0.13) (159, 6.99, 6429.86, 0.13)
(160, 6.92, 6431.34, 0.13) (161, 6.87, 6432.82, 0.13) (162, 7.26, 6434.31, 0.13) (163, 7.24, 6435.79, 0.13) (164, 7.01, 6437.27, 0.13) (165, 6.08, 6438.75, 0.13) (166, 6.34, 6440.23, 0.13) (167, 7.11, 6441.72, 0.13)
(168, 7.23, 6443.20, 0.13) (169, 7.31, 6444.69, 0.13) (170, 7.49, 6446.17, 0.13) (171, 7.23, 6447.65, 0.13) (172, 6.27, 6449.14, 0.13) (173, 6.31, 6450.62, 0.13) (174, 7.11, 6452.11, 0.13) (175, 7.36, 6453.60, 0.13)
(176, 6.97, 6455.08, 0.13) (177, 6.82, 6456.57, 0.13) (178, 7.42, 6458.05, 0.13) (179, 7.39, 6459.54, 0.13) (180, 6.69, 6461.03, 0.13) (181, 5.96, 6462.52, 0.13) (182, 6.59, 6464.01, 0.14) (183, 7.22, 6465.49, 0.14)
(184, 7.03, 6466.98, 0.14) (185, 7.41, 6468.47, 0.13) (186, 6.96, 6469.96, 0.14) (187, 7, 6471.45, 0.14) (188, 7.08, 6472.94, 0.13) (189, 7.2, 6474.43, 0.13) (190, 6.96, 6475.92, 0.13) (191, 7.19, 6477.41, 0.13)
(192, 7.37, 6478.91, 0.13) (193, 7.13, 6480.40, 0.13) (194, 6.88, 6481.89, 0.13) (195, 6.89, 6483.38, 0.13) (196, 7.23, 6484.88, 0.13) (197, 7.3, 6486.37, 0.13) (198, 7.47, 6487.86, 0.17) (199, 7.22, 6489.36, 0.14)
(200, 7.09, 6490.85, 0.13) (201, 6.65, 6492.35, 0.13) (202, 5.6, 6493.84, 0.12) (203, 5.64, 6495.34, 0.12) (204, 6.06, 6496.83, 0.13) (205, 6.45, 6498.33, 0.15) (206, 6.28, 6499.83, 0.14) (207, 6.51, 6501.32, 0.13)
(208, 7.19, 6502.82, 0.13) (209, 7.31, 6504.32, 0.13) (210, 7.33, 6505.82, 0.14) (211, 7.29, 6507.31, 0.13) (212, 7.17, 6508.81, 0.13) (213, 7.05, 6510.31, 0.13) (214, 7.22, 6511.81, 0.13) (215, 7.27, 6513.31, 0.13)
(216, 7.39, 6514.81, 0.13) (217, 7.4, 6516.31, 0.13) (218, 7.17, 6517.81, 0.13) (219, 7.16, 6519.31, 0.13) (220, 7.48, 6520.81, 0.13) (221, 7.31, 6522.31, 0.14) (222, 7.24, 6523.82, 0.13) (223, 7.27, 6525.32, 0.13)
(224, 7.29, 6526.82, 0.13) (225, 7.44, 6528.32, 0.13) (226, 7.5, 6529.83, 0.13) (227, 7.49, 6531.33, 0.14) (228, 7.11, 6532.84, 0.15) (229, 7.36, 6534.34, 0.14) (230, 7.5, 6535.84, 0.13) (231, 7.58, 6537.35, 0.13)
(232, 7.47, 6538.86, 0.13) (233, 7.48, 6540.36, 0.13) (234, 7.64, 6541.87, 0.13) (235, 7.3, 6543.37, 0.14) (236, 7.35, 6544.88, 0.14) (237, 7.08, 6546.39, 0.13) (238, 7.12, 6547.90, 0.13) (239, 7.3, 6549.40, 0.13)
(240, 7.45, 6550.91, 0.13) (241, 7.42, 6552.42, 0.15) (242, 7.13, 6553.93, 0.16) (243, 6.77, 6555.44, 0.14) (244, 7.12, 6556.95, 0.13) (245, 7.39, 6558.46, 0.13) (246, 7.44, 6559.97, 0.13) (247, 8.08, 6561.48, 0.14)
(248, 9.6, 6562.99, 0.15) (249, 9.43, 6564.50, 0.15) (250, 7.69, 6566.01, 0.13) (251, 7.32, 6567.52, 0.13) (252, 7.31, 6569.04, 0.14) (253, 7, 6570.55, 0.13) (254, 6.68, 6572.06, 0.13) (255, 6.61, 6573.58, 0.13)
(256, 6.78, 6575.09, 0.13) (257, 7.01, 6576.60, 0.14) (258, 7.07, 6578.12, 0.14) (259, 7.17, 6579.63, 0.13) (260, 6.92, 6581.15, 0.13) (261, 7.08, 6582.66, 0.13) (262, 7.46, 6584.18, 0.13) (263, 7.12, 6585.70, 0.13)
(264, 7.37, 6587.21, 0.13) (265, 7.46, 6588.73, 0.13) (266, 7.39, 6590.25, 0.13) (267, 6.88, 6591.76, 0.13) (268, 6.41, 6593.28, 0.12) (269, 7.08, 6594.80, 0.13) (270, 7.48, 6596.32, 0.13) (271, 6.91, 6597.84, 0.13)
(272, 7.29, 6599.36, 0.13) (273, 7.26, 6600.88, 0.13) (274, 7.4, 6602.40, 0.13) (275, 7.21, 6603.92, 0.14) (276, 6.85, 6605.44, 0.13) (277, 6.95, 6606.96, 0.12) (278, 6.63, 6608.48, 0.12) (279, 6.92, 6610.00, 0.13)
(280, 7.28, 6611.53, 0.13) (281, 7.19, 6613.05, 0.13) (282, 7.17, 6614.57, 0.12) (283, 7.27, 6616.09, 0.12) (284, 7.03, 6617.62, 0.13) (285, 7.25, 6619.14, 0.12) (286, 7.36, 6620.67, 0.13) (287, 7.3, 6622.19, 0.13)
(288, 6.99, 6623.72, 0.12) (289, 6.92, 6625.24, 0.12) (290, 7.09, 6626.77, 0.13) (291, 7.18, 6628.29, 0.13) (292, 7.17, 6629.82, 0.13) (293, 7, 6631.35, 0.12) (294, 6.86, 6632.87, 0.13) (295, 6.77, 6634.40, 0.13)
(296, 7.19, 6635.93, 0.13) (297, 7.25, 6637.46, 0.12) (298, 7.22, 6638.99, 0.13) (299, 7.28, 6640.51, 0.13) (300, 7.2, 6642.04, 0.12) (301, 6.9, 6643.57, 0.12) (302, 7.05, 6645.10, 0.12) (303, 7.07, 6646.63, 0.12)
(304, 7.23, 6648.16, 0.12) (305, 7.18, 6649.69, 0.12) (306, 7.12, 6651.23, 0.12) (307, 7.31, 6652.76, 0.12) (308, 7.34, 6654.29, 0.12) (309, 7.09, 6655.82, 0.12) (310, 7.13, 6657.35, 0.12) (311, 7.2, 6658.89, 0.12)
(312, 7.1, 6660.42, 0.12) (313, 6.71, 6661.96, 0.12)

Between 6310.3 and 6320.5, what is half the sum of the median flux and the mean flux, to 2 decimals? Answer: 6.47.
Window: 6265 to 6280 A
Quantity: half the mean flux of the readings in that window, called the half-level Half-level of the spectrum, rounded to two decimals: 3.37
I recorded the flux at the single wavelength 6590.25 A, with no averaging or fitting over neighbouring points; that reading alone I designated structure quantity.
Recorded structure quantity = 7.39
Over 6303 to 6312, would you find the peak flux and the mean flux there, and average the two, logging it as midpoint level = 6.97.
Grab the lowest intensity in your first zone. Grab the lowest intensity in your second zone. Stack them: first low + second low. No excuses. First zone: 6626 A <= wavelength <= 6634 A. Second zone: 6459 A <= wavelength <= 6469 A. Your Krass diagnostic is 12.8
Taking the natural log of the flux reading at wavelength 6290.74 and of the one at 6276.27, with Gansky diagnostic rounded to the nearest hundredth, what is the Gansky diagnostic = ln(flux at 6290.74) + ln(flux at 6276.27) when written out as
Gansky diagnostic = 3.87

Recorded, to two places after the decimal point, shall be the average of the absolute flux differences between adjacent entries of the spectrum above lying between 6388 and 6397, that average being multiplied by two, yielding 0.59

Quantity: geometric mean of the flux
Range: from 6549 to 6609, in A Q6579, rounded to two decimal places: 7.25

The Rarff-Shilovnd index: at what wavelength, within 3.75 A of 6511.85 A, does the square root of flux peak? 6514.81 A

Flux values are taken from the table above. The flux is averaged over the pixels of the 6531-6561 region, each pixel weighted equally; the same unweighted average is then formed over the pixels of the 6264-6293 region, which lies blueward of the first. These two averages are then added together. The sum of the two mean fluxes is 14.1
